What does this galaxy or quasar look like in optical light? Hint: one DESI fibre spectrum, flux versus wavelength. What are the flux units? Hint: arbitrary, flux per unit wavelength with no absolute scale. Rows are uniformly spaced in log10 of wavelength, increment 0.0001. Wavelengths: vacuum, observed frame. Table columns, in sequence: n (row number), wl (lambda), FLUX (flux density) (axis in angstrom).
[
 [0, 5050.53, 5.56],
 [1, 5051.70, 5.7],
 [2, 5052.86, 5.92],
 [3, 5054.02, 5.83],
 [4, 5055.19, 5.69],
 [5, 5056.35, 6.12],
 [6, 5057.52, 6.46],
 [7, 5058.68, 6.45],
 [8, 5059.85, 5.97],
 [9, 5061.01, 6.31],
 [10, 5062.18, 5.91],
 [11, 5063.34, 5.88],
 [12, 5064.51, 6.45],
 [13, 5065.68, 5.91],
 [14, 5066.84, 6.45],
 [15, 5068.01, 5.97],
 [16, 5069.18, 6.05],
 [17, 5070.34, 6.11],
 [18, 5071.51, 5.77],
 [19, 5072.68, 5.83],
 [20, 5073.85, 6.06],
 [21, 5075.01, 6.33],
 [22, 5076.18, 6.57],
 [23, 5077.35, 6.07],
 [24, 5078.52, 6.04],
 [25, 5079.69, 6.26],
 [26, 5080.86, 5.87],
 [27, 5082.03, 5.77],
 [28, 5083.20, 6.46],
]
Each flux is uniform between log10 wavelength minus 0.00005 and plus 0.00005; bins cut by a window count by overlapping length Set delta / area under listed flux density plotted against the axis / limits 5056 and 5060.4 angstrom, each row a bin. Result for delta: 27.5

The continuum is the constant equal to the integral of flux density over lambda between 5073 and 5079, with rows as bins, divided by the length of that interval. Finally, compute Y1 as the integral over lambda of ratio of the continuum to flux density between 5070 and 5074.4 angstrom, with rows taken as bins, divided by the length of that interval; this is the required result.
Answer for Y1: 1.04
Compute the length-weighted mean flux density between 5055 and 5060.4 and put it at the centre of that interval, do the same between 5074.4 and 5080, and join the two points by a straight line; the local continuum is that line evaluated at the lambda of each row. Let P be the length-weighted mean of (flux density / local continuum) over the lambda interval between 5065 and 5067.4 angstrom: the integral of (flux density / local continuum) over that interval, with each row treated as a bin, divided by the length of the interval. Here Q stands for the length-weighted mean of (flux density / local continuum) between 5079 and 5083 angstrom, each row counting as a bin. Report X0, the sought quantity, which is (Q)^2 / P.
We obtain 0.92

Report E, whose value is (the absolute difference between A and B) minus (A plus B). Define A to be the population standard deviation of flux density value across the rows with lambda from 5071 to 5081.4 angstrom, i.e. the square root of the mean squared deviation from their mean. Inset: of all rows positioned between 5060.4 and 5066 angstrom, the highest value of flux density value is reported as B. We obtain -0.49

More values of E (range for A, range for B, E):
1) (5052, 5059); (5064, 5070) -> -0.59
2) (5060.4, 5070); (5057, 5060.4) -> -0.46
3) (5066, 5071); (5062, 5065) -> -0.37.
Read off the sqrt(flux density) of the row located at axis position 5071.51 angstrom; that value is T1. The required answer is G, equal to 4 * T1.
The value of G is 9.6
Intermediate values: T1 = 2.40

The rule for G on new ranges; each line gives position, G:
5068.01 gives 9.8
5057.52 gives 10.2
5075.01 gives 10.1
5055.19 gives 9.5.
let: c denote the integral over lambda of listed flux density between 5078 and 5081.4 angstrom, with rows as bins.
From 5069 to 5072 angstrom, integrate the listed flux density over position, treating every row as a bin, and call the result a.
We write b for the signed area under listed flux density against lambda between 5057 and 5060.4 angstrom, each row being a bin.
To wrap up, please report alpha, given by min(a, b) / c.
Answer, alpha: 0.87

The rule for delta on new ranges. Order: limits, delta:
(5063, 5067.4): 27.2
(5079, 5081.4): 14.6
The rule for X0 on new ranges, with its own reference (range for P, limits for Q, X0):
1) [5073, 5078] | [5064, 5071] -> 0.98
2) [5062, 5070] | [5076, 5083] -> 0.96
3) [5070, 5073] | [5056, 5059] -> 1.12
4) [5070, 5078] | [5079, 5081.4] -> 0.96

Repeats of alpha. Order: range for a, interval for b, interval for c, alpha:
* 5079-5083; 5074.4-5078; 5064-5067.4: 1.07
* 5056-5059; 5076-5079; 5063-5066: 1.01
